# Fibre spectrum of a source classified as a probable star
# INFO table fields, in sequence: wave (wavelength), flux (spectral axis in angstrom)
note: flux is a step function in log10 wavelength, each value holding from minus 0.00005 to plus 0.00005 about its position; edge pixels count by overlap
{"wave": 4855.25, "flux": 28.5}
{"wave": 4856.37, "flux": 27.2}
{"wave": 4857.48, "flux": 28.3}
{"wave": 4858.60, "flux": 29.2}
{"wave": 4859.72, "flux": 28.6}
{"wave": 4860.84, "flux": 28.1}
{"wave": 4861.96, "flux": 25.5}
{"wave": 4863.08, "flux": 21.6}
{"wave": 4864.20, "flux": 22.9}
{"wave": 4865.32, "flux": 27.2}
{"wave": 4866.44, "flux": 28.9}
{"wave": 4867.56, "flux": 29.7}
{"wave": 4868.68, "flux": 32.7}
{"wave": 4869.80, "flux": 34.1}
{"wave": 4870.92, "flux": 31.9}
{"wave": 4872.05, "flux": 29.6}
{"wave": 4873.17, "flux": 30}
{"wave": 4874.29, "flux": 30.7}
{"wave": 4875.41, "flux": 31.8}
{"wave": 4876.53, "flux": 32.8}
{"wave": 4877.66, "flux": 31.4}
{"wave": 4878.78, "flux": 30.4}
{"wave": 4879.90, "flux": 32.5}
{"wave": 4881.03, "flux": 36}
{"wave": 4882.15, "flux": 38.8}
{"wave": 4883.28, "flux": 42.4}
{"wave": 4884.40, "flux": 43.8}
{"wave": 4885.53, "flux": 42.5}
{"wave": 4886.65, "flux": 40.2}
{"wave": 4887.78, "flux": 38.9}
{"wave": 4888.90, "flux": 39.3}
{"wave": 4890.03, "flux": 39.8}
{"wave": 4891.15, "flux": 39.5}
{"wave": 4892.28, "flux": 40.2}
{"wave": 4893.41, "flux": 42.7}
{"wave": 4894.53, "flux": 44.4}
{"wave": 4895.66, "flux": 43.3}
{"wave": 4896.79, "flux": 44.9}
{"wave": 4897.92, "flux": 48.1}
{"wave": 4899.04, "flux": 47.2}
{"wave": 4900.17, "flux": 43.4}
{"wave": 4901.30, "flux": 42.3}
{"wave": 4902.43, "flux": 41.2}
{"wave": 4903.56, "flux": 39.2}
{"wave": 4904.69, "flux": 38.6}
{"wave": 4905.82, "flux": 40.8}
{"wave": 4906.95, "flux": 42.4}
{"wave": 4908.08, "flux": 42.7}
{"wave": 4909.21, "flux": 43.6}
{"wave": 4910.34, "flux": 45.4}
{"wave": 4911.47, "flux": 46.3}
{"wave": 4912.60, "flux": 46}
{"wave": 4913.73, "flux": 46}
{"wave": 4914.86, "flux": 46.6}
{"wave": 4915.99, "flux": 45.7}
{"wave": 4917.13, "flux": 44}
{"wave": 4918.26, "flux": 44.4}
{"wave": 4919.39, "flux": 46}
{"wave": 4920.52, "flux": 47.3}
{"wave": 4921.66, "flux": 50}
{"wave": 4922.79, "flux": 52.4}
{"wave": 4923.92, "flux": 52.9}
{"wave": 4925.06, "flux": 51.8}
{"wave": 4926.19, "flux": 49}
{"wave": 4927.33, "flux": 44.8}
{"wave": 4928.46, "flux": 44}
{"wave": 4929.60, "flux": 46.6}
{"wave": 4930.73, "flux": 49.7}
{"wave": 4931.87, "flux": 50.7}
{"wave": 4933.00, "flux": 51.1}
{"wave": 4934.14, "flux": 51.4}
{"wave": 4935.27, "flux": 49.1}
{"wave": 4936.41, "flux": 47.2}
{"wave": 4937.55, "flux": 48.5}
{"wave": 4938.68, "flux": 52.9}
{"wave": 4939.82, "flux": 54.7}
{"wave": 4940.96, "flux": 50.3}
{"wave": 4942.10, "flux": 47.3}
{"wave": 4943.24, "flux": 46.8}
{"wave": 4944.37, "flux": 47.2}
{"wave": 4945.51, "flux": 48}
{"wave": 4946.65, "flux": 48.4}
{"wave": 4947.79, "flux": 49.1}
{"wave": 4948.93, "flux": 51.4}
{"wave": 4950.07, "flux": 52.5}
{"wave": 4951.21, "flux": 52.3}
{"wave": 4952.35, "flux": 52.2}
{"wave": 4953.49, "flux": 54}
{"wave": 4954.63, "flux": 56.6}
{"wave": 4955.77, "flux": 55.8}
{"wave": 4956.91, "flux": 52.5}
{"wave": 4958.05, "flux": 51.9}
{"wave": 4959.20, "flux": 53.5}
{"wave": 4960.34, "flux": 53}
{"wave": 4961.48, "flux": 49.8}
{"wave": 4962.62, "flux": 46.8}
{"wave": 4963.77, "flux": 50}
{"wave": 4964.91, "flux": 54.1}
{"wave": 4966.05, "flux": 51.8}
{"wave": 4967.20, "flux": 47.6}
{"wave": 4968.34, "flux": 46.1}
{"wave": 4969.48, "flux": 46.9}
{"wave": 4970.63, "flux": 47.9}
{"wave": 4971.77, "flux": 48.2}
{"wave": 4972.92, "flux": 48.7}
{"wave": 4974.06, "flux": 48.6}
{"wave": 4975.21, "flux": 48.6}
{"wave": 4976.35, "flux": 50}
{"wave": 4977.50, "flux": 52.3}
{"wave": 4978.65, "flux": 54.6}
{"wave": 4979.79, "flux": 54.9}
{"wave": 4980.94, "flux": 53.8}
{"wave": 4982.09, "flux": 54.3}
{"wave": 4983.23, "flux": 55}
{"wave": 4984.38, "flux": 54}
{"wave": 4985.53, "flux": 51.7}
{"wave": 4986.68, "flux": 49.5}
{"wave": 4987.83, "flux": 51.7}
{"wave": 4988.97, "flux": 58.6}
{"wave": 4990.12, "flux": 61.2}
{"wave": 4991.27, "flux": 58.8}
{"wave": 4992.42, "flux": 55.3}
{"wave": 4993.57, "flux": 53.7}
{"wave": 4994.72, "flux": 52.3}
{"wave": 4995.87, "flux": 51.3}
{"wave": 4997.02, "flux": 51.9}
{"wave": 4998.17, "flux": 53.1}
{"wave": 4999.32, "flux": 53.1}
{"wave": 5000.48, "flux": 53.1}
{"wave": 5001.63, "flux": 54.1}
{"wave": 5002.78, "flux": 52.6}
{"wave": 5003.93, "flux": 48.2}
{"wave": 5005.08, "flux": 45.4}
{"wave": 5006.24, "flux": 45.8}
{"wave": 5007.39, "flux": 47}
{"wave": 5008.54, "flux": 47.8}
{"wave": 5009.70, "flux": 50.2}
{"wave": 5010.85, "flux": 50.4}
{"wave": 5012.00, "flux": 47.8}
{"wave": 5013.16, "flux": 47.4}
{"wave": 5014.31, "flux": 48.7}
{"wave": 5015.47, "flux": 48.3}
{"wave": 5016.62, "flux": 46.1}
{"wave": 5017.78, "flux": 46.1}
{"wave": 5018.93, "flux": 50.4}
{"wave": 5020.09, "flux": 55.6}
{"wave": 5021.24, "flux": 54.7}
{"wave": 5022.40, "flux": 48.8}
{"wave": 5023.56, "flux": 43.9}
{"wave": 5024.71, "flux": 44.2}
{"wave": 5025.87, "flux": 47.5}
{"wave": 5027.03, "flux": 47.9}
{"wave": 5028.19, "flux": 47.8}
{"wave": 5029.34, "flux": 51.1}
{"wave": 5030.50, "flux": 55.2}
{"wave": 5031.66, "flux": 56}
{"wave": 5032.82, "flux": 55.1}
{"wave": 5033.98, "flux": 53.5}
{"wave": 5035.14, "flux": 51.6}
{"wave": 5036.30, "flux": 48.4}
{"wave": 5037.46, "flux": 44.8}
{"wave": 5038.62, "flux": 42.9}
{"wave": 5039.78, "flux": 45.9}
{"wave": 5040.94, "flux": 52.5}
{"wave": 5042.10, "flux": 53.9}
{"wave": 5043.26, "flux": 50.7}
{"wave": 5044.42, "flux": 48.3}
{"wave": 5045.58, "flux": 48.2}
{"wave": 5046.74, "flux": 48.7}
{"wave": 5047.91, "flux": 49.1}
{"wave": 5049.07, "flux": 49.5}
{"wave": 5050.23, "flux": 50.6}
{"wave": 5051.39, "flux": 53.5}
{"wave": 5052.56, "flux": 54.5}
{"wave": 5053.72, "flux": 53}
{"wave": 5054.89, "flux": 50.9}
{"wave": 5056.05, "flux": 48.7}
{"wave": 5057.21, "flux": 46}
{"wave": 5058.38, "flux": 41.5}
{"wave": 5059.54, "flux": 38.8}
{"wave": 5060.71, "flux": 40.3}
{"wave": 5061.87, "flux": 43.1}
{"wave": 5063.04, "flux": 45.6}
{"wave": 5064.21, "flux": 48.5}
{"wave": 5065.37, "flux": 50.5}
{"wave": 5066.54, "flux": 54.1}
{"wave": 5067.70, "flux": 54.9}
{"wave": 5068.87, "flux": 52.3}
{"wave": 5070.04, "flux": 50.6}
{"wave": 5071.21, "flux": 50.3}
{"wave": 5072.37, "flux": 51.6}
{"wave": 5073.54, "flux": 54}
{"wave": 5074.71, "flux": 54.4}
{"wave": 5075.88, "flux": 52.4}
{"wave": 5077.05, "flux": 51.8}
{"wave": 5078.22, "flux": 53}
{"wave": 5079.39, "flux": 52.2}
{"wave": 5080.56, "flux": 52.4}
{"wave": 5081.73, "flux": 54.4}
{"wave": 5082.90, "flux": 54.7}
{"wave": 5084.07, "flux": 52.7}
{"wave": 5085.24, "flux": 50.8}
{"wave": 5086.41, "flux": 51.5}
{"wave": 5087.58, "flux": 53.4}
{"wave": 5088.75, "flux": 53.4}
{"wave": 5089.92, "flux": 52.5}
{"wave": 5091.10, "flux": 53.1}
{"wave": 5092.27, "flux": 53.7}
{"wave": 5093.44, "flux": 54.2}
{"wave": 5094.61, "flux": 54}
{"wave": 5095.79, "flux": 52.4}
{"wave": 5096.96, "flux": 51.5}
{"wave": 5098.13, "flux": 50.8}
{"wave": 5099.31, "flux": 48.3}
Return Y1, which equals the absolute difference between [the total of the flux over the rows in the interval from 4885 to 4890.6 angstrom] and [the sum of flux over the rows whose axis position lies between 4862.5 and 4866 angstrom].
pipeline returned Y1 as 129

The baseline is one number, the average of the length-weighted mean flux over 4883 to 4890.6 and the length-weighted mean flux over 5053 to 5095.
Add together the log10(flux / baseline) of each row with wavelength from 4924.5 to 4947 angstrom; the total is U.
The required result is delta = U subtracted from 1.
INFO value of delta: 0.45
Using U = 0.6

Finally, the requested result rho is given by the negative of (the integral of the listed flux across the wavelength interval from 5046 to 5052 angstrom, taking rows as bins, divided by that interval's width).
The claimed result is -50.2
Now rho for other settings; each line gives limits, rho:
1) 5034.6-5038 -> -48.3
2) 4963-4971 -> -49.1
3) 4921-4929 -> -49.3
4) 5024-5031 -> -48.8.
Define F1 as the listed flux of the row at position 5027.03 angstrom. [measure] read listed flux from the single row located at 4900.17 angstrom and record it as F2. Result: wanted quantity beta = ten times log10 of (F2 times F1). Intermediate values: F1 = 47.9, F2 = 43.4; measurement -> 33.2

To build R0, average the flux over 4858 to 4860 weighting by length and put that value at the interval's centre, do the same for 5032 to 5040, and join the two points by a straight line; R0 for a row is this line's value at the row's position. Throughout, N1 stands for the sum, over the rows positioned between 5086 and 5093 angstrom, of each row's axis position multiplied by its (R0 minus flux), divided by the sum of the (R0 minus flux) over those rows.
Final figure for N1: 5089.2 angstrom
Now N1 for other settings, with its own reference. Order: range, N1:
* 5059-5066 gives 5061.4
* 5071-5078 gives 5073.7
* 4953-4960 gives 4956.2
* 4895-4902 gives 4898.4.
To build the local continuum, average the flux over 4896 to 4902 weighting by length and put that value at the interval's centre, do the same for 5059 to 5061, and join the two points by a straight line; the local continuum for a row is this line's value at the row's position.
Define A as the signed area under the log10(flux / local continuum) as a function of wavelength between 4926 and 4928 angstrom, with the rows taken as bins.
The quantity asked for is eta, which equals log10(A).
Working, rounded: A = 0.04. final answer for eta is -1.4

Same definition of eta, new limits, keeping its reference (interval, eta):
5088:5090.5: -0.5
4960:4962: -0.8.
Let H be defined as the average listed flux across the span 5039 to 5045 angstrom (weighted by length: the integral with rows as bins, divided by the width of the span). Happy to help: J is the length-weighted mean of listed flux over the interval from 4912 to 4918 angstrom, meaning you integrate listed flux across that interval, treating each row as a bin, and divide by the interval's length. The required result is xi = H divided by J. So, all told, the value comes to 1.10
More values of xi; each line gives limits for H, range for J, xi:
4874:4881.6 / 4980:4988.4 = 0.61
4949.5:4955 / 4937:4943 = 1.06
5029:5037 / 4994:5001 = 1.01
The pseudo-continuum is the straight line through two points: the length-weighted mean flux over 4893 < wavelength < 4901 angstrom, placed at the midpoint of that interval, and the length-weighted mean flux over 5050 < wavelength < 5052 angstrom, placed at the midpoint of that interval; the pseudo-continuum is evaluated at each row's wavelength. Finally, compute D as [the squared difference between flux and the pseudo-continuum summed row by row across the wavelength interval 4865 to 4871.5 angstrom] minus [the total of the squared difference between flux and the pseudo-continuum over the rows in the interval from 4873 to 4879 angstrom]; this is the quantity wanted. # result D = 35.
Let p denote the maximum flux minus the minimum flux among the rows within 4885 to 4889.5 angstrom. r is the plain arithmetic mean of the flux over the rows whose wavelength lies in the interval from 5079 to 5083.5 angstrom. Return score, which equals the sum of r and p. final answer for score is 57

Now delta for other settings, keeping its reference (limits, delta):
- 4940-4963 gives 0.10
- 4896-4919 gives 1.39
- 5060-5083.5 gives 0.10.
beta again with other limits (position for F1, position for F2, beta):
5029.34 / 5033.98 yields 34.4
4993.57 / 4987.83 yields 34.4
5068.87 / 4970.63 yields 34.0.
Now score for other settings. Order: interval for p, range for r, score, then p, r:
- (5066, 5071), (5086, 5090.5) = 57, 4.3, 53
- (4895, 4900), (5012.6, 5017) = 52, 4.8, 48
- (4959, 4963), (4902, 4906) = 47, 6.7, 40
